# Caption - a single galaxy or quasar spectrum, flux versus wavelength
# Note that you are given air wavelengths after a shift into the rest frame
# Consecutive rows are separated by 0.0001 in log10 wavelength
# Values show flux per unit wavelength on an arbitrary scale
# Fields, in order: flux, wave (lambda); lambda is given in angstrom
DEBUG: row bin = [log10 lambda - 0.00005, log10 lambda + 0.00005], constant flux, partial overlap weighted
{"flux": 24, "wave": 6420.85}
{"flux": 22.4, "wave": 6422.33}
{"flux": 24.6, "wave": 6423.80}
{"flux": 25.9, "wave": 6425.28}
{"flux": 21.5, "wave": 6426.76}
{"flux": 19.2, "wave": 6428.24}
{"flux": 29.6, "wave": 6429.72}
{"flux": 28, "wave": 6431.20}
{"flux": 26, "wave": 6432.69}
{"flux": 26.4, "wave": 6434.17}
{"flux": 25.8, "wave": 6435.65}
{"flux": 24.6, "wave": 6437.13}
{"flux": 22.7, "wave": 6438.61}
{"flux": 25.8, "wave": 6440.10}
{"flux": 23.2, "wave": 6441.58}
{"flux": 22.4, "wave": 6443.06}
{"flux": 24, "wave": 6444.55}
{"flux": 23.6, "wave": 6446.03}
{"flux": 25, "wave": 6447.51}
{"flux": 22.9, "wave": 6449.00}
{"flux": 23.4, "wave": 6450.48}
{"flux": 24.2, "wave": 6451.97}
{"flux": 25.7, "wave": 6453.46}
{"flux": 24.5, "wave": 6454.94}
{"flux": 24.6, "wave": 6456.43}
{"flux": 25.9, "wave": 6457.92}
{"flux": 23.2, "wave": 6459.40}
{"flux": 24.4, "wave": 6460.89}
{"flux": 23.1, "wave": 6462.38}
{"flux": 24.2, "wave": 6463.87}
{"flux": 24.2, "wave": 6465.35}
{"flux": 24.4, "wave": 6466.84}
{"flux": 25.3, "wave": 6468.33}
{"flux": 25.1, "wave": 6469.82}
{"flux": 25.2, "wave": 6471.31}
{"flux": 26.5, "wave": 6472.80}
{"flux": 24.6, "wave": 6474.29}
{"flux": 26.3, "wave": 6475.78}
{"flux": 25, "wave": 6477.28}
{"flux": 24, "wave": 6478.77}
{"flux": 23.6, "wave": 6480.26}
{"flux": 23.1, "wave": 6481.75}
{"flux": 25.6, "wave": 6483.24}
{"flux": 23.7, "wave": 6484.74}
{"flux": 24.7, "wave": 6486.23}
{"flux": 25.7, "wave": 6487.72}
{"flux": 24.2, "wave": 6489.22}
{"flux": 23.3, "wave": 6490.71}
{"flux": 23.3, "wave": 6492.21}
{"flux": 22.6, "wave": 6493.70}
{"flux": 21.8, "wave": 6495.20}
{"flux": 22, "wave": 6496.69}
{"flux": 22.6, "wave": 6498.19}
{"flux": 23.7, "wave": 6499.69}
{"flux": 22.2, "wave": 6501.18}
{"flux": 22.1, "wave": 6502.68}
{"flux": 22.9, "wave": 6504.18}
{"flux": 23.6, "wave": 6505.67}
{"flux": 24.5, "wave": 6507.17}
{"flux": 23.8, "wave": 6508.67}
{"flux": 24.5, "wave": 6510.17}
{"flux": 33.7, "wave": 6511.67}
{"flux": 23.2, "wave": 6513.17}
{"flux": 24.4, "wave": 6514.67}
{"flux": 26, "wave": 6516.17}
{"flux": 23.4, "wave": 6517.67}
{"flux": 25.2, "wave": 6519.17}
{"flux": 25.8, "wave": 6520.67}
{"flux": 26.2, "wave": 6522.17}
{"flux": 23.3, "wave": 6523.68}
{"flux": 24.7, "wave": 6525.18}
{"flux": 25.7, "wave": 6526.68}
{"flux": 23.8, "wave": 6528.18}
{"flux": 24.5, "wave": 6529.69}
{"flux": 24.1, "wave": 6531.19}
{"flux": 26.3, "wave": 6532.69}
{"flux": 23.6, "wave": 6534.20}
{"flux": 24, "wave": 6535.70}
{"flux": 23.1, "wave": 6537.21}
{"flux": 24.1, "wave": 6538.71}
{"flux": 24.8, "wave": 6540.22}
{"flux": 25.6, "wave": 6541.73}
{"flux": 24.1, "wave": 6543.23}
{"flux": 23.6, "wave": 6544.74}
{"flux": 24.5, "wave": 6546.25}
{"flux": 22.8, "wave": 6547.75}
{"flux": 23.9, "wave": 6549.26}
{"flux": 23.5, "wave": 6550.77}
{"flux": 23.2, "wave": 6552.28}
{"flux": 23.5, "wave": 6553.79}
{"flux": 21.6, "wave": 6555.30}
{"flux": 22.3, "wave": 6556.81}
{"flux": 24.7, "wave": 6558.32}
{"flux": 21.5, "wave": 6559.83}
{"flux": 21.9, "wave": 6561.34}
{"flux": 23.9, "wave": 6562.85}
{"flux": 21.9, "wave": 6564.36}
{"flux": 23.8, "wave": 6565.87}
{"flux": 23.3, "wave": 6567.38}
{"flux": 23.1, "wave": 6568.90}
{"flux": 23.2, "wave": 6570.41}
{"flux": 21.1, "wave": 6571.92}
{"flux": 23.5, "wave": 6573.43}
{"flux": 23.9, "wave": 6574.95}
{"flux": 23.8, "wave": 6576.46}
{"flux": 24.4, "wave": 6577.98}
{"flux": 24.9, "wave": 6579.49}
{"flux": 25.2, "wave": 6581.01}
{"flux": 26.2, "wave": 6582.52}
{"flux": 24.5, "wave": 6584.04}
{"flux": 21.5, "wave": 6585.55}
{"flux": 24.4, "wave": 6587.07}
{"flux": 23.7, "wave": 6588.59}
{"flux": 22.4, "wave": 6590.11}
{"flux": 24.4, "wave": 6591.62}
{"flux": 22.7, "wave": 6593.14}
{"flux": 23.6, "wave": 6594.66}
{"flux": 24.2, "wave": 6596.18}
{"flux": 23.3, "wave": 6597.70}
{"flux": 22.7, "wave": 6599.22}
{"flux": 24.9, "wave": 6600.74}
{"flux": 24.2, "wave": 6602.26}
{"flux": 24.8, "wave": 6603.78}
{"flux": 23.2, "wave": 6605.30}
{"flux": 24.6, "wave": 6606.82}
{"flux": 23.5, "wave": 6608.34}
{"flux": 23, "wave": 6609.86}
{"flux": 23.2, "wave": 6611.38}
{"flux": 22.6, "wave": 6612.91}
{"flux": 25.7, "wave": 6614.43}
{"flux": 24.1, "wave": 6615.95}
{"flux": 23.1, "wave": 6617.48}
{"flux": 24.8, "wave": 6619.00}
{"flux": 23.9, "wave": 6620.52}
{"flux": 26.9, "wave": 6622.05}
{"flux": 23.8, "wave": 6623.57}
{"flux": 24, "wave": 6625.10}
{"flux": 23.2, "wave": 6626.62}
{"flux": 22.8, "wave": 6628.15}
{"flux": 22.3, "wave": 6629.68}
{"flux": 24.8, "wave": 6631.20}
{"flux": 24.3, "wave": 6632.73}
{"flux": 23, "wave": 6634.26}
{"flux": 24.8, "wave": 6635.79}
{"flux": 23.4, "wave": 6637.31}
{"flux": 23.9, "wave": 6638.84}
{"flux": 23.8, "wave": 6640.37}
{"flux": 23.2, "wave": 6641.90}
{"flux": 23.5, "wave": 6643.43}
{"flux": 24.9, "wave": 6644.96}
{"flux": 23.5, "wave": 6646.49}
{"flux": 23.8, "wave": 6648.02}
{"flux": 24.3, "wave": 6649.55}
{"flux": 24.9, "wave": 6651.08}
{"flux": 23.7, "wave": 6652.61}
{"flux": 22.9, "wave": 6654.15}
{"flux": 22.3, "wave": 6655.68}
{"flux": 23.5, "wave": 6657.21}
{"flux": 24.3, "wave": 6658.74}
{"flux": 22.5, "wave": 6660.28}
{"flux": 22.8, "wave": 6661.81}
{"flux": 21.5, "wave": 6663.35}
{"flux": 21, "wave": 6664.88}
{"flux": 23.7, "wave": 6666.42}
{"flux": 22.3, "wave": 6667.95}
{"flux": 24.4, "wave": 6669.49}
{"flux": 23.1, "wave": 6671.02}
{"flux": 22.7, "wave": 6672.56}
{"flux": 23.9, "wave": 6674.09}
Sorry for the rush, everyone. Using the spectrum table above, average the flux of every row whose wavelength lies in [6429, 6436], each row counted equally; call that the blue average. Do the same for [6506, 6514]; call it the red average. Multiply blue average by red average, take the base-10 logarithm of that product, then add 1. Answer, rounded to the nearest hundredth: 3.85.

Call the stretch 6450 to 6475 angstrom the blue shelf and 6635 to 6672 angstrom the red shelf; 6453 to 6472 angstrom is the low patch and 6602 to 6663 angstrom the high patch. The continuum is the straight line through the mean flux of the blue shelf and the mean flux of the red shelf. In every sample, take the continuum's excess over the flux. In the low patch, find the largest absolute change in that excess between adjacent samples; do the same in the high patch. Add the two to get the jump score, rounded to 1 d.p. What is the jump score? 5.8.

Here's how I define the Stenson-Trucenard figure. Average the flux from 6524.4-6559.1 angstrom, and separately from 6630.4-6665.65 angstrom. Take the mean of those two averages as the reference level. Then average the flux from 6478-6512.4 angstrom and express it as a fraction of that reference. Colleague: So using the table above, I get 1.01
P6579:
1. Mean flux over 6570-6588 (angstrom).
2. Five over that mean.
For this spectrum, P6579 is 0.209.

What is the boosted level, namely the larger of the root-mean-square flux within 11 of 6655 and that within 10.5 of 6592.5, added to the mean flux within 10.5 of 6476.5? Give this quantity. 48.6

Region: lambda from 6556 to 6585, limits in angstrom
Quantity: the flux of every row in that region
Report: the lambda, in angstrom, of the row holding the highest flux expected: 6582.52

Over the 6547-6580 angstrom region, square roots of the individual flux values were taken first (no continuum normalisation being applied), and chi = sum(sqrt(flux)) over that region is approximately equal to 106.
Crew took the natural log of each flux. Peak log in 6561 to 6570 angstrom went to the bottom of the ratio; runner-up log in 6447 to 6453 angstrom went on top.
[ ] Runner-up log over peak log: 1.00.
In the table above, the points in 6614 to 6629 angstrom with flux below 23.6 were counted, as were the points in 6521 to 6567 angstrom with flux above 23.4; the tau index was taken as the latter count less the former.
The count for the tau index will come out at 18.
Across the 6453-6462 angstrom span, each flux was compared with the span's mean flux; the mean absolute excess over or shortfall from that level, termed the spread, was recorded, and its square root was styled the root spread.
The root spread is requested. 0.85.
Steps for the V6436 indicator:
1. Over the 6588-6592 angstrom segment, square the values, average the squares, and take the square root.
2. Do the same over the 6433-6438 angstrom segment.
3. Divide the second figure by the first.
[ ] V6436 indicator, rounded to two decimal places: 1.09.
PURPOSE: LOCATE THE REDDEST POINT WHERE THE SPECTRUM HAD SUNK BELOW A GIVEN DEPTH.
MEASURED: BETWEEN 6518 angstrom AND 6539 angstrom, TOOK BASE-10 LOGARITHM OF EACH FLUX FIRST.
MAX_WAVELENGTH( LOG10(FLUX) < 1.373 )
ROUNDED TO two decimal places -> 6537.21 angstrom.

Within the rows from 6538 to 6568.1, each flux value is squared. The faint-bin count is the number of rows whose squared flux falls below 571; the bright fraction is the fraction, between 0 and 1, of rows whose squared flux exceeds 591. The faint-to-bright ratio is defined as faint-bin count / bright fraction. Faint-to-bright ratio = 60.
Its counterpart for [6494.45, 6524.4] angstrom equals 30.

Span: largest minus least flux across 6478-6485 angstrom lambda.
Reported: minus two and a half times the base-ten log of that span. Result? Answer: -1.0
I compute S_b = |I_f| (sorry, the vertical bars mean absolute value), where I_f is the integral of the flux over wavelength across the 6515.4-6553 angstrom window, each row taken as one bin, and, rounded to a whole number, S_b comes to 917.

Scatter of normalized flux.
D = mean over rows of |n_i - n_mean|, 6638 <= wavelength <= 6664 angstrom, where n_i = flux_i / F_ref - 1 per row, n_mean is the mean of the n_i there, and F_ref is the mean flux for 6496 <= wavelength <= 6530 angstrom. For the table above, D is 0.028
